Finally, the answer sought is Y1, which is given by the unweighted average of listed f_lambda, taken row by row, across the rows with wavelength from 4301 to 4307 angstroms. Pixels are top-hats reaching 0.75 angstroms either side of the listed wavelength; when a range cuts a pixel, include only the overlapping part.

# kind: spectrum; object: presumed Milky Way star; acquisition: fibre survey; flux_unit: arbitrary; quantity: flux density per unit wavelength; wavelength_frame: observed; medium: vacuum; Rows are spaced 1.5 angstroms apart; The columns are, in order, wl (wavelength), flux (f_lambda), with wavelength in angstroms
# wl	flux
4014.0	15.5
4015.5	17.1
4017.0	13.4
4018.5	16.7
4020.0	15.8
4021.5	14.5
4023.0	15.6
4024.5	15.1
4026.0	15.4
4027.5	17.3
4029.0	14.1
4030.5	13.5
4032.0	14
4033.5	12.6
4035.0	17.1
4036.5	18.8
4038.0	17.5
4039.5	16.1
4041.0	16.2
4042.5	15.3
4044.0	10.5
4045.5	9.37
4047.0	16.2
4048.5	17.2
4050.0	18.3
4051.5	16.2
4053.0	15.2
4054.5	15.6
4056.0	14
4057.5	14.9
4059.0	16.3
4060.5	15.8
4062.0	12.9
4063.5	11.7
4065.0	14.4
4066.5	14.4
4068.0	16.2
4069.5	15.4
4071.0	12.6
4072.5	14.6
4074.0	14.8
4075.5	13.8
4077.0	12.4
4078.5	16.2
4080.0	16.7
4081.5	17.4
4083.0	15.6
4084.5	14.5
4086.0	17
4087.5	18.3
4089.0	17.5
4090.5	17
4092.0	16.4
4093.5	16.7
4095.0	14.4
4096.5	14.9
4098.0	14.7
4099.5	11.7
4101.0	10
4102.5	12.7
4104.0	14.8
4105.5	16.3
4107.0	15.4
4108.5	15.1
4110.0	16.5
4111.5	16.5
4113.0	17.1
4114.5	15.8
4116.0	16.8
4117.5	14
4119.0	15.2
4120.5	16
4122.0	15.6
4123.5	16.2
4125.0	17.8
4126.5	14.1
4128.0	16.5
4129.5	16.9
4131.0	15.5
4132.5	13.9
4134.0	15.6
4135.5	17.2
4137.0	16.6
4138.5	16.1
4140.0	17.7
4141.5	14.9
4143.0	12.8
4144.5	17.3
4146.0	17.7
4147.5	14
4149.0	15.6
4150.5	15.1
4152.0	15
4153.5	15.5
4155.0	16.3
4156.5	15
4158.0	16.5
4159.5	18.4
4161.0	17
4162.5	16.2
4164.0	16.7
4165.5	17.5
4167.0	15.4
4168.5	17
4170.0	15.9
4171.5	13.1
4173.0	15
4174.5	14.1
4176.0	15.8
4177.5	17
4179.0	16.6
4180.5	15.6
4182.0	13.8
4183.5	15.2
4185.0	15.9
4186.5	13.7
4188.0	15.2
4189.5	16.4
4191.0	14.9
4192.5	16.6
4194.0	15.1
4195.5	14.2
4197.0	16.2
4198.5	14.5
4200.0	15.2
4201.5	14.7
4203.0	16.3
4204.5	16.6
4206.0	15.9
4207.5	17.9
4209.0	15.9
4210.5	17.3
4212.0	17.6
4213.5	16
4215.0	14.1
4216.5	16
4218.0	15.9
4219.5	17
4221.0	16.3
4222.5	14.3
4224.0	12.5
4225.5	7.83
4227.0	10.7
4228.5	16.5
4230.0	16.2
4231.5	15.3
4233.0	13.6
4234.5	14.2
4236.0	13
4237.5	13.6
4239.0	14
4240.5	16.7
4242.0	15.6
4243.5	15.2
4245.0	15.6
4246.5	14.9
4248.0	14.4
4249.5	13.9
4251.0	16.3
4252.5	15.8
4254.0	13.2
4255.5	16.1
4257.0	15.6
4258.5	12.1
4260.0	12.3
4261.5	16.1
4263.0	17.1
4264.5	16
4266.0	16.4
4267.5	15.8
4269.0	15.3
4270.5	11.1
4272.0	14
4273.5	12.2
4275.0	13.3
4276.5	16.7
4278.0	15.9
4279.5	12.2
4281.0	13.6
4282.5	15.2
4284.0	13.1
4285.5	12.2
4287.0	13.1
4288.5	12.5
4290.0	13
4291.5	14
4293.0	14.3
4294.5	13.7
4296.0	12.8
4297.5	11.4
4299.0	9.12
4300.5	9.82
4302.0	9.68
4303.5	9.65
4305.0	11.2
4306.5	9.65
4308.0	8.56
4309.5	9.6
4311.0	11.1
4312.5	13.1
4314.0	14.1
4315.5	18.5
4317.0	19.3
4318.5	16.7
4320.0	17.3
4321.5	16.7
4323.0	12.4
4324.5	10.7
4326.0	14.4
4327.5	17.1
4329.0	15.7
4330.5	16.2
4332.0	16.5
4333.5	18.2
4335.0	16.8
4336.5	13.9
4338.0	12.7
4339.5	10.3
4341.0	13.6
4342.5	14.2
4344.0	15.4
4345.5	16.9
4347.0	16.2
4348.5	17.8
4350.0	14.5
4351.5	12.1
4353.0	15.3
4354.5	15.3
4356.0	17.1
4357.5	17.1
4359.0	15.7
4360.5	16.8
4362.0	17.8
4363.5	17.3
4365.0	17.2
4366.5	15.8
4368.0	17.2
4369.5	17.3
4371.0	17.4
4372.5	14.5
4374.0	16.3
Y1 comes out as 10.0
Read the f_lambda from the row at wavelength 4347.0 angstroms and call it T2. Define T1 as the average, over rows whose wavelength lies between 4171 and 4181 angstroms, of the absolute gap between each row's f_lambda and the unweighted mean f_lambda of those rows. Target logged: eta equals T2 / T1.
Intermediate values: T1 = 1.1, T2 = 16.2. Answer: 15.1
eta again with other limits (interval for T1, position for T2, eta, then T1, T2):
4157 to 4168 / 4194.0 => 21.5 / 0.7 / 15.1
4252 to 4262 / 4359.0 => 9.5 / 1.6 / 15.7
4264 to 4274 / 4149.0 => 9.3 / 1.7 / 15.6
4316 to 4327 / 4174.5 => 5.8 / 2.4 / 14.1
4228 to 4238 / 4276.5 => 14.2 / 1.2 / 16.7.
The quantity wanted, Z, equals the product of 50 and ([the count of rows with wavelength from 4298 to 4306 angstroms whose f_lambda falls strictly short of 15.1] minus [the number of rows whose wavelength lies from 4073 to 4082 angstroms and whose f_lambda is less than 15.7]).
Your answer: 100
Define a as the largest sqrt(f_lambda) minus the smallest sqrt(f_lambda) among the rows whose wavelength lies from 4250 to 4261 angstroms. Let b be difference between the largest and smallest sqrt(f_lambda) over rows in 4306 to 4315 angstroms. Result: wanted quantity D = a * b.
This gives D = 0.46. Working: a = 0.56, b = 0.83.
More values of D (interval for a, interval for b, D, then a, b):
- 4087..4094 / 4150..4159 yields 0.04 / 0.23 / 0.19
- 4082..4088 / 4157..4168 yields 0.17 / 0.47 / 0.37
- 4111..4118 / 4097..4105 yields 0.27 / 0.39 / 0.68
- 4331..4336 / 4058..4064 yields 0.13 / 0.20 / 0.62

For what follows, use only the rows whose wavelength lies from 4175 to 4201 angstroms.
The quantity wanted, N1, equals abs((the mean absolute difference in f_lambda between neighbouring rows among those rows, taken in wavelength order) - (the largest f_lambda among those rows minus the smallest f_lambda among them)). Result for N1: 2.0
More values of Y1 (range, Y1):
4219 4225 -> 15.0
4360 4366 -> 17.3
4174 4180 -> 15.9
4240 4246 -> 15.8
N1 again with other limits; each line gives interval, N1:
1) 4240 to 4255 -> 2.5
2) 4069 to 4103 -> 6.9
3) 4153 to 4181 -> 4.0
